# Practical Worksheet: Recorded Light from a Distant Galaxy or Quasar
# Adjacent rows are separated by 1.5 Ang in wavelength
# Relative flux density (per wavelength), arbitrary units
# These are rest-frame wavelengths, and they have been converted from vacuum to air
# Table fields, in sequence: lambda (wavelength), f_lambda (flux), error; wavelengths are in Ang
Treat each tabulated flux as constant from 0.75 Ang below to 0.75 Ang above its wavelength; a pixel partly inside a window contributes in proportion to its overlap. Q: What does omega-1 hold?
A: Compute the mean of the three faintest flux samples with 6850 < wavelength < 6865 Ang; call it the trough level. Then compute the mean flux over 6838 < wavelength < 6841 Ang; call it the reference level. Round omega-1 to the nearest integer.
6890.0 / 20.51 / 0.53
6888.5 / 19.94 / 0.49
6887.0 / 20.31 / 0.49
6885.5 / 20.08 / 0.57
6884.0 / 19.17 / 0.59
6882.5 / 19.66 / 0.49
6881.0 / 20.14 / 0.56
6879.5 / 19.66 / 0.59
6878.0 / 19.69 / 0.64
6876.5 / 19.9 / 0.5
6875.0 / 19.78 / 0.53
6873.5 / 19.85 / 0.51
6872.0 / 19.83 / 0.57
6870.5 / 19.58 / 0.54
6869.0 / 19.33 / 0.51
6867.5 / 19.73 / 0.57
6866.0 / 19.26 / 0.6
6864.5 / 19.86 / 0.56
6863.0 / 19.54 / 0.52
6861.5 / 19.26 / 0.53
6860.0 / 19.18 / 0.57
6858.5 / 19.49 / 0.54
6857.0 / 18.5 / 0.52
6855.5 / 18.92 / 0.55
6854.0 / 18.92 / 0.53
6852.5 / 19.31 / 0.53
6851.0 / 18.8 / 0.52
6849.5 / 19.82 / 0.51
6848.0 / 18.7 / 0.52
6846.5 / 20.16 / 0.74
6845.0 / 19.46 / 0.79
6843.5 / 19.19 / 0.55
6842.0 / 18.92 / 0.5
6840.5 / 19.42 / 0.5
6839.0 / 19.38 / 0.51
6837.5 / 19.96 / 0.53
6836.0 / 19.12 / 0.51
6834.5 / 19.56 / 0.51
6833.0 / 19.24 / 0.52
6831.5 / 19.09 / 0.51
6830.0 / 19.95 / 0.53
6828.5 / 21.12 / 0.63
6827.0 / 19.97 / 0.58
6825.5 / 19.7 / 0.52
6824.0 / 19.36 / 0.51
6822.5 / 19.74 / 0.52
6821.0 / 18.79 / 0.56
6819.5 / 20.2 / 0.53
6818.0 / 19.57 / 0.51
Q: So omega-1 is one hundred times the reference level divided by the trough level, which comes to 104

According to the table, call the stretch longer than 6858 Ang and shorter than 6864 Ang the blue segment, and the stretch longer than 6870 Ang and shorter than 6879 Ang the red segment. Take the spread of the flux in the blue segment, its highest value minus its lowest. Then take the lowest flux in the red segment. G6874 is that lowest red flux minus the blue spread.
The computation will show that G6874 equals 19.2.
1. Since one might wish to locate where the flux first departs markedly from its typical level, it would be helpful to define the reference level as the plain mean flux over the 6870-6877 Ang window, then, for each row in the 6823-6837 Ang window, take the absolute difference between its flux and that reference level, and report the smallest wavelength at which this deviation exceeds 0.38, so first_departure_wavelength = 6824.0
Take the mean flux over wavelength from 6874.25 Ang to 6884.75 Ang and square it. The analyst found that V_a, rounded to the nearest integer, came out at 389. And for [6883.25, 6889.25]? 395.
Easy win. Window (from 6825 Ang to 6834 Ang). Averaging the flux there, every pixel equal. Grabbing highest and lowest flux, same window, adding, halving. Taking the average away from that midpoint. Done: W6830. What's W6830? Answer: 0.26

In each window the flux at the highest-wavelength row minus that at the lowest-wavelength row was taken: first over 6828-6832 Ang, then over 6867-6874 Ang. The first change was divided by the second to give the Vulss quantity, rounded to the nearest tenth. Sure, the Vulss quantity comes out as -16.9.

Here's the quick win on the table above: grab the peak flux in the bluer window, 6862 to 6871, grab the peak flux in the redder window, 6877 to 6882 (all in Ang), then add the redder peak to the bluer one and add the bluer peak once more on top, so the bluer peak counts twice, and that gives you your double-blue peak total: 59.9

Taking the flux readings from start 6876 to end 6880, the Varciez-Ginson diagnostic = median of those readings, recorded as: 19.7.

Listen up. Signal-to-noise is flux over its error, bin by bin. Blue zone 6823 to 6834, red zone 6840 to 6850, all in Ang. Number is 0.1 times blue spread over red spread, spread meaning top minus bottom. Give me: 0.031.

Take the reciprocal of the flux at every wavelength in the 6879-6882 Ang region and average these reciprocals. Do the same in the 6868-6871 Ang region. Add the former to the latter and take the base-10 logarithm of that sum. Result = -0.993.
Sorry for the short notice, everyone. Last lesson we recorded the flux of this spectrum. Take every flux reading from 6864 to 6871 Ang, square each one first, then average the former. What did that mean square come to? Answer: 382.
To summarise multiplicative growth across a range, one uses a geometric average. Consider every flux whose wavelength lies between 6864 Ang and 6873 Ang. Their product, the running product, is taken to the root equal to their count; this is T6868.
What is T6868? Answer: 19.6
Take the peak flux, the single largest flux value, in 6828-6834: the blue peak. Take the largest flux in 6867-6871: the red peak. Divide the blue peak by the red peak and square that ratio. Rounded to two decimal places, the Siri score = 1.15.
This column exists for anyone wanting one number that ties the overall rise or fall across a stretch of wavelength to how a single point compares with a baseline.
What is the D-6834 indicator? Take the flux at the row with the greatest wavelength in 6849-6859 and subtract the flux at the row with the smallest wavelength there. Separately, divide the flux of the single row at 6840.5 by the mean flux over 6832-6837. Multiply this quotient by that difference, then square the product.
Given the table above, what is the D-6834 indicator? 0.11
